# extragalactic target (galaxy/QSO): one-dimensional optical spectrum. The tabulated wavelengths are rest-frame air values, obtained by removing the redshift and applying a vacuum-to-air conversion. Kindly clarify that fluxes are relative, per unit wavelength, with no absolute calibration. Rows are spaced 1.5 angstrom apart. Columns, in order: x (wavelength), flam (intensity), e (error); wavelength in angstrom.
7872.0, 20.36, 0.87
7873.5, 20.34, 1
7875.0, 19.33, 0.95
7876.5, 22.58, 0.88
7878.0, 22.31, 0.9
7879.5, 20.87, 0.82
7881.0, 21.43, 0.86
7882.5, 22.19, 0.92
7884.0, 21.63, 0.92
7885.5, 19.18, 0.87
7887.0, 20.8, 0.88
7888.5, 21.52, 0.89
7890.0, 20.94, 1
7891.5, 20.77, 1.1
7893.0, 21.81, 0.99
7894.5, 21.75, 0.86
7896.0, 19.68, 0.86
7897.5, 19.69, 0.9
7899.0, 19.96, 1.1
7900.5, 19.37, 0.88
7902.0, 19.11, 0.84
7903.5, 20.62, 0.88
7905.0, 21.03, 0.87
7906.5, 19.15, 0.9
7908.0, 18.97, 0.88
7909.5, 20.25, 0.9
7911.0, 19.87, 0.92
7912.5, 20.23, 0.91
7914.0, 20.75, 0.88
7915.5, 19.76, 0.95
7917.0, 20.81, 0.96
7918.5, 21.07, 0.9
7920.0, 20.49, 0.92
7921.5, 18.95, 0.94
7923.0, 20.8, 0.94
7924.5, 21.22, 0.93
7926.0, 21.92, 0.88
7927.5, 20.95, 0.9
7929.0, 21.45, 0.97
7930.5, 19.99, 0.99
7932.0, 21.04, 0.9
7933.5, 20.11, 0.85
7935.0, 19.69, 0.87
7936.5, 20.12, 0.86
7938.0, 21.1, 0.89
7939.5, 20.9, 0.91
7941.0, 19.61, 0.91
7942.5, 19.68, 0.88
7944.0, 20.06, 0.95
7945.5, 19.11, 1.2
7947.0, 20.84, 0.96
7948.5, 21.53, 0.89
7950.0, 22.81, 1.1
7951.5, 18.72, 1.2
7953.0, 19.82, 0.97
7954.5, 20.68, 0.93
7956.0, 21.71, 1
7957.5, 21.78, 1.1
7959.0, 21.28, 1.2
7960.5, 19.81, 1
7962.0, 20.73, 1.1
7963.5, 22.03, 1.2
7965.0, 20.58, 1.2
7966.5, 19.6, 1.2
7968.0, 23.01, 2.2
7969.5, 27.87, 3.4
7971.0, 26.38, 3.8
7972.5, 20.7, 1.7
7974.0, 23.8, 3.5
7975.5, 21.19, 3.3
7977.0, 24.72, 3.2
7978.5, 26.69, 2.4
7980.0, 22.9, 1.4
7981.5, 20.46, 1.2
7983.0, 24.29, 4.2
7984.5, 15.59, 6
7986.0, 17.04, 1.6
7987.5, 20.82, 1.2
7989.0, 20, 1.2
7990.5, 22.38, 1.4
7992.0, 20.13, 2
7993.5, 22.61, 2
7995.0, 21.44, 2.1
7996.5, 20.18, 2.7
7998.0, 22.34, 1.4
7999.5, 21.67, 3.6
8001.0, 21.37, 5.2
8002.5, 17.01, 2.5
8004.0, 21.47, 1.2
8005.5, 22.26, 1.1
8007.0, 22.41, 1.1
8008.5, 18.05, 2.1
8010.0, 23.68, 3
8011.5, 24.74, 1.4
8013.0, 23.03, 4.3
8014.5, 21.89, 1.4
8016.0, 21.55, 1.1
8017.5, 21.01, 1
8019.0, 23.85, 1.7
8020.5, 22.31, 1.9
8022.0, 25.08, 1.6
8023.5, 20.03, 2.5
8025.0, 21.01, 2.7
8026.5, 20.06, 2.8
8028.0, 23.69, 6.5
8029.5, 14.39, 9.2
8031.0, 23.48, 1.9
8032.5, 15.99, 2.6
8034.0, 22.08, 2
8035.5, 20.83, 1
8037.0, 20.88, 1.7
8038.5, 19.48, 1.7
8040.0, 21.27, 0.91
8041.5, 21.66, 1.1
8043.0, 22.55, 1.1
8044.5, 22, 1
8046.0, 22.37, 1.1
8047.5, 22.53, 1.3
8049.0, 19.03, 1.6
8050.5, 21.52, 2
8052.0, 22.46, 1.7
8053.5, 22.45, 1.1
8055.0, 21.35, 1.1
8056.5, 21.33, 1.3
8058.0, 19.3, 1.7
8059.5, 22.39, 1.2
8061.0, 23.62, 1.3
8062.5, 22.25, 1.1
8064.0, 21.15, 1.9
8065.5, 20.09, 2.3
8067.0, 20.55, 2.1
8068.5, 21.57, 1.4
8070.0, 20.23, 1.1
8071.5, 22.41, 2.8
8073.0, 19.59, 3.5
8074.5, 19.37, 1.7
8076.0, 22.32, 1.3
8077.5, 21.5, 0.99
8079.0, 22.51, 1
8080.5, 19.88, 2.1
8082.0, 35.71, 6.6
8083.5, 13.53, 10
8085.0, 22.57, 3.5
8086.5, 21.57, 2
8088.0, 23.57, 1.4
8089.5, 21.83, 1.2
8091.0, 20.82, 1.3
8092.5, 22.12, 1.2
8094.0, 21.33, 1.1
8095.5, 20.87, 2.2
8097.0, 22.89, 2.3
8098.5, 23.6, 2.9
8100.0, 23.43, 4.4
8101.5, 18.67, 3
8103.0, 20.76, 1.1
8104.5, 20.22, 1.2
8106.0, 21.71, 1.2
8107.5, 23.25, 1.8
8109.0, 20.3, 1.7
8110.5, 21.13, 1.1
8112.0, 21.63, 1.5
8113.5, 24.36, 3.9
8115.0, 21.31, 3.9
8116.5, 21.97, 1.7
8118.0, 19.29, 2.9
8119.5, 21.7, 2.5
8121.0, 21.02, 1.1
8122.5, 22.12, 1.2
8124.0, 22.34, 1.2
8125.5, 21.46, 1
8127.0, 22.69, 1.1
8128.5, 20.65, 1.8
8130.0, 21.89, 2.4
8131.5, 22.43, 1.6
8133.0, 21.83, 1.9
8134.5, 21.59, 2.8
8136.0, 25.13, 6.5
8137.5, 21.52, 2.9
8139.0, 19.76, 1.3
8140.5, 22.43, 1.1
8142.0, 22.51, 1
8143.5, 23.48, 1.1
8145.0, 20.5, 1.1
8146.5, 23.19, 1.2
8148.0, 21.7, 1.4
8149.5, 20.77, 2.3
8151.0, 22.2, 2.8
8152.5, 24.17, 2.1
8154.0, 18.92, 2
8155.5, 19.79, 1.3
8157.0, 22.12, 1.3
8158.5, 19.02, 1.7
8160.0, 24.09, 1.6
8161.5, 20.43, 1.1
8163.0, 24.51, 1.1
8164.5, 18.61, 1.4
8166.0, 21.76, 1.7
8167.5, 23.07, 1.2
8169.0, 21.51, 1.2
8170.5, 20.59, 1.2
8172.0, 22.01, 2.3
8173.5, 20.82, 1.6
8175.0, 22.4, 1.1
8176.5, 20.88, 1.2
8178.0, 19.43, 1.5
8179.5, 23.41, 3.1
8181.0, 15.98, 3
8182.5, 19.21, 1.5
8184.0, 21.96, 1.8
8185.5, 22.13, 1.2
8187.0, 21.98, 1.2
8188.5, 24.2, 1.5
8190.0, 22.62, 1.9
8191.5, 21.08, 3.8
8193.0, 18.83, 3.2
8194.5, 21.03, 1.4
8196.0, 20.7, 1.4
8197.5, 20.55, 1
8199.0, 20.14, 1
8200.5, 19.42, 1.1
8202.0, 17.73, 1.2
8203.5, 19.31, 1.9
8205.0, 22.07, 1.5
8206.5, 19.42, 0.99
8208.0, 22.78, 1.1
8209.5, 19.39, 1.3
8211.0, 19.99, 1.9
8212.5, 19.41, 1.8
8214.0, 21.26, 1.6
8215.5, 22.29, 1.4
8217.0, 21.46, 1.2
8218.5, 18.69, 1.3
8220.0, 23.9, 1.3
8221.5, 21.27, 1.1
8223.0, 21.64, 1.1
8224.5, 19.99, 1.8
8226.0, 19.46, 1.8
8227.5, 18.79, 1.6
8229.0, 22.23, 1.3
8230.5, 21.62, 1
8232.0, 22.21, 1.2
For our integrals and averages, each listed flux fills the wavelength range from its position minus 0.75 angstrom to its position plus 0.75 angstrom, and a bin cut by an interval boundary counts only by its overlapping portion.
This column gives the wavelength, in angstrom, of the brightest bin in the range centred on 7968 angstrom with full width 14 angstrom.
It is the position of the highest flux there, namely 7969.5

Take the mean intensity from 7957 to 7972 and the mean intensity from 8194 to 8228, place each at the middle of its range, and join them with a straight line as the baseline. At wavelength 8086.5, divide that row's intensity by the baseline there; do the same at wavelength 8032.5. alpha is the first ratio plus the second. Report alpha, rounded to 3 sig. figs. 1.74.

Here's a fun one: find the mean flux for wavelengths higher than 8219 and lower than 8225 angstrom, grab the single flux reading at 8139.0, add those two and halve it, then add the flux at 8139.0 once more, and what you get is 40.5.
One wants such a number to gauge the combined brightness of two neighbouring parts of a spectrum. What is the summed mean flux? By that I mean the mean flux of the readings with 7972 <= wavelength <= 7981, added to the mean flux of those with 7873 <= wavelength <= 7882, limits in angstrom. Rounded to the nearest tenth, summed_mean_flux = 44.5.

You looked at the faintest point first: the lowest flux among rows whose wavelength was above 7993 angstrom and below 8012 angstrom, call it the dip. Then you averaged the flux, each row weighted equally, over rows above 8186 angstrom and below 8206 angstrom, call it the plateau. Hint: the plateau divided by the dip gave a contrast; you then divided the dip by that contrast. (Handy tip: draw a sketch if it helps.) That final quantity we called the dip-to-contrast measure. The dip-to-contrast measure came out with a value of 14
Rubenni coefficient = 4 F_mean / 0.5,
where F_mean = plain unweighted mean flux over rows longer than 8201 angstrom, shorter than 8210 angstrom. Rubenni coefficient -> 161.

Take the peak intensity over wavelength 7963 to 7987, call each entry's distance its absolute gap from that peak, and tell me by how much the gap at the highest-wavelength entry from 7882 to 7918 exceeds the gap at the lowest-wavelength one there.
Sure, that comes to 1.4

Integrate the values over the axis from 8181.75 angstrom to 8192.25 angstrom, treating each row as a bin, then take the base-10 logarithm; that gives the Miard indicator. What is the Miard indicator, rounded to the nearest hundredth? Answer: 2.36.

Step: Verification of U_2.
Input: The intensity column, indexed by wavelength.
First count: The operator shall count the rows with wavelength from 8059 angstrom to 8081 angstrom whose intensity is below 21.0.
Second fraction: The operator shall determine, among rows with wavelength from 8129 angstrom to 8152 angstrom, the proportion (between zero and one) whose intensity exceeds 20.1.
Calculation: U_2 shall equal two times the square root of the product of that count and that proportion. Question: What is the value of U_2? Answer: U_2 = 4.7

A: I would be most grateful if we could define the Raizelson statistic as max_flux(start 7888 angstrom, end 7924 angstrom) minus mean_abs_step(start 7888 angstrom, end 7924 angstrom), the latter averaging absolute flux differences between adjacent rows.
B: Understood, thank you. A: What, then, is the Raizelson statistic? 21.0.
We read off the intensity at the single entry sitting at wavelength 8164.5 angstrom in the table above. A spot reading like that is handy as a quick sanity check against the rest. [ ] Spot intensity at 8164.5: 18.61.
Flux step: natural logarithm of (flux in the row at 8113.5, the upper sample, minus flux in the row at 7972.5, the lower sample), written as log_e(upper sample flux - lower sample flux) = 1.3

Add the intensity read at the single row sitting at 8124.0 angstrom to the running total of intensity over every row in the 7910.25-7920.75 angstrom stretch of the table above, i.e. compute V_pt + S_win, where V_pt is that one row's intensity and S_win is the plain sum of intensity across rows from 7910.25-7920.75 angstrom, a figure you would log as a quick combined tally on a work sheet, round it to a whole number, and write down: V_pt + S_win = 165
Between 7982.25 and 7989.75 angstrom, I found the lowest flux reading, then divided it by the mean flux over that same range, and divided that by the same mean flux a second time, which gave 0.041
